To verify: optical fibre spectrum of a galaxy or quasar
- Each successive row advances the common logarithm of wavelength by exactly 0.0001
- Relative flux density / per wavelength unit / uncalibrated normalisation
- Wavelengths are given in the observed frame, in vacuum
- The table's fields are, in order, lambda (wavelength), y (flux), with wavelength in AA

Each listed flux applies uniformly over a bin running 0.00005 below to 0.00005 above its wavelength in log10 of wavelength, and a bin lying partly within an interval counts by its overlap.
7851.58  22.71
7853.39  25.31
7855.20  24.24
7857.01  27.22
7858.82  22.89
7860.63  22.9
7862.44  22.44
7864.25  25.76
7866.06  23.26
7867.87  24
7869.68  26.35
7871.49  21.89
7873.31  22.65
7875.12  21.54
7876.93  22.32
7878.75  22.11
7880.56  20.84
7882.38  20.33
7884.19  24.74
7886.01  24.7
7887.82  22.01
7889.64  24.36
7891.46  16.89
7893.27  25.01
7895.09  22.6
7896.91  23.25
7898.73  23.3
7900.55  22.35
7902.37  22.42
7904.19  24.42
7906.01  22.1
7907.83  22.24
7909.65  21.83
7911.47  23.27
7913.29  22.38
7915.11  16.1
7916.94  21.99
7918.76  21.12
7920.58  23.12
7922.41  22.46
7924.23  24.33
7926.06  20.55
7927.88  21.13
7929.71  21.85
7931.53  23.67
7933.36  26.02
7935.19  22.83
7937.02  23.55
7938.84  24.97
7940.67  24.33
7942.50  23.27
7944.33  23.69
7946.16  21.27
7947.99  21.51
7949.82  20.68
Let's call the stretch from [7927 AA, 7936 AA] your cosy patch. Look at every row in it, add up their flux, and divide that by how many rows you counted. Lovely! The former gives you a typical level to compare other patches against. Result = 23.1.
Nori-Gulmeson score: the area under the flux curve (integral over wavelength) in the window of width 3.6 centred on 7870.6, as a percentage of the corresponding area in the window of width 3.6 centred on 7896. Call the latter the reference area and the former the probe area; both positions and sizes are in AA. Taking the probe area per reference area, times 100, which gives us 105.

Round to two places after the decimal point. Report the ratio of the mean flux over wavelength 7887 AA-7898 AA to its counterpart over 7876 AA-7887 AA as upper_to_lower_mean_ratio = 0.99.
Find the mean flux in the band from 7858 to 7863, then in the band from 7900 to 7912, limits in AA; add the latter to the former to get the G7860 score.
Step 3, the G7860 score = 45.4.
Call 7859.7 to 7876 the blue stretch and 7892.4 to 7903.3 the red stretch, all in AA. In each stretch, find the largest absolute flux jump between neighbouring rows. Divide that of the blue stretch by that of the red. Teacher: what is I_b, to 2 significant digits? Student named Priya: 1.9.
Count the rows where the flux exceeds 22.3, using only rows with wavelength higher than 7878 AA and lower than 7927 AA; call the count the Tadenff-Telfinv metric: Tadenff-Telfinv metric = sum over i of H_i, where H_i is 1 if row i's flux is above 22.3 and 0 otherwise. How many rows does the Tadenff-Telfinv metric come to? 15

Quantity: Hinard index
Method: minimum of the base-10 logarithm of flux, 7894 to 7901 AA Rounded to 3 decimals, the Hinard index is 1.349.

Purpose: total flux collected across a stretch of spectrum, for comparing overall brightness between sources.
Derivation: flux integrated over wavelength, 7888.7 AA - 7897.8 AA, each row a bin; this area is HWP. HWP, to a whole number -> 204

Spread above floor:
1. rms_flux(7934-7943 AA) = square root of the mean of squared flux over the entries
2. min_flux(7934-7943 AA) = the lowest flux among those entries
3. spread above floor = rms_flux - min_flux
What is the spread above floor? 1.0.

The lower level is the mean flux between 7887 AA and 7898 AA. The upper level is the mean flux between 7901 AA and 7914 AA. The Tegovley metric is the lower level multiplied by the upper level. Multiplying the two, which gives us 507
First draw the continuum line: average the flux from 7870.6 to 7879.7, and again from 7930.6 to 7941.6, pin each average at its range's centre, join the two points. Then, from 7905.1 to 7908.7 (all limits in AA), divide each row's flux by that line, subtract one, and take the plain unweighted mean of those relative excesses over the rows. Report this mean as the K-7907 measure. -0.045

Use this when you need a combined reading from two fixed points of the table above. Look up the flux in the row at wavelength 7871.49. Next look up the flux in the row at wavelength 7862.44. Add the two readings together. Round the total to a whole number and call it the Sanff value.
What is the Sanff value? 44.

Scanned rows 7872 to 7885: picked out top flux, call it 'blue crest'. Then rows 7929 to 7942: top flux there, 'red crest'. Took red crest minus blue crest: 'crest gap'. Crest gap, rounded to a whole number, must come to 1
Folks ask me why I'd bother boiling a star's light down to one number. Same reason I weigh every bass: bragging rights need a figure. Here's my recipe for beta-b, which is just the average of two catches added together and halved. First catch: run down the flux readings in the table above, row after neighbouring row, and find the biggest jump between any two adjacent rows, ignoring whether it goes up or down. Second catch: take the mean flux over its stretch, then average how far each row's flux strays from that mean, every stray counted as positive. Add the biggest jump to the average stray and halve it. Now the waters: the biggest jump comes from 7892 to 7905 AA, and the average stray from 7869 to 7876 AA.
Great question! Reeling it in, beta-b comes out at 2.0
